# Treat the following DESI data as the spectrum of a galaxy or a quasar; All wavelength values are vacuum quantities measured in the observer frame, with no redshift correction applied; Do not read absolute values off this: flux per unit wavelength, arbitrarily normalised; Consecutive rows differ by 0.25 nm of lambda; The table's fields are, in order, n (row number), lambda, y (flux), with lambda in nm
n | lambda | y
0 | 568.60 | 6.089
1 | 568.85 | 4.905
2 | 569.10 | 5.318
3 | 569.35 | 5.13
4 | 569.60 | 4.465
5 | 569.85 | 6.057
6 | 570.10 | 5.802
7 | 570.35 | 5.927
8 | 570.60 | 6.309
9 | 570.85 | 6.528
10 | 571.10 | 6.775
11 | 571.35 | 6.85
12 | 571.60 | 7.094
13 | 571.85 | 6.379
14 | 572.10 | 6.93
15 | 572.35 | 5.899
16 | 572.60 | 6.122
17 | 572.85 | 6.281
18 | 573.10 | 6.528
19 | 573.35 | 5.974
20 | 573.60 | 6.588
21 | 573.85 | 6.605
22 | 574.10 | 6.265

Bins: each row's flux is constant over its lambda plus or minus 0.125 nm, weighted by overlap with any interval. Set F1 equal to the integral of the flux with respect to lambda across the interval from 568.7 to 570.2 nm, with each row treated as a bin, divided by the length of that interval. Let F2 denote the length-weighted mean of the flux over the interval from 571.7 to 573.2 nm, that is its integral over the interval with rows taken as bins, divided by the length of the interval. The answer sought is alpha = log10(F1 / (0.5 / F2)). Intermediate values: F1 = 5.3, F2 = 6.37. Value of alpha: 1.83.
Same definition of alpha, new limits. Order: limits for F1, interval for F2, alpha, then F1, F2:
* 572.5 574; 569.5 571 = 1.87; 6.4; 5.89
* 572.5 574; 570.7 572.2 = 1.93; 6.4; 6.75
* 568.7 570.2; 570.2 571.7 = 1.84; 5.3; 6.56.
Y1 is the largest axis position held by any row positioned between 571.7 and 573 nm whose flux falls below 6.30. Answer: 572.85 nm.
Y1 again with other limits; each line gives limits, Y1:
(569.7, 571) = 570.35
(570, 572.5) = 572.35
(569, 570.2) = 570.10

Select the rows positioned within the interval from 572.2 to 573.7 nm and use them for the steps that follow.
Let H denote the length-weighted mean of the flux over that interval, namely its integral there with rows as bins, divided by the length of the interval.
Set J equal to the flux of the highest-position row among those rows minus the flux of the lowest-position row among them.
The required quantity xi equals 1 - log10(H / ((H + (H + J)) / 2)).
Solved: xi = 1.02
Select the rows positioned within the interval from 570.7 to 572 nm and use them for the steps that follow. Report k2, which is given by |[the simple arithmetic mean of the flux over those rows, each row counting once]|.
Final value 6.7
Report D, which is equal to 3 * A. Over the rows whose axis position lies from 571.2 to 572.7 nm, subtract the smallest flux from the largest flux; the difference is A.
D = 3.6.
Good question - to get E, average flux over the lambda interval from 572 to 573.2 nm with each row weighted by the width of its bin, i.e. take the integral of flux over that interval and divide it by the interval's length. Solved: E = 6.3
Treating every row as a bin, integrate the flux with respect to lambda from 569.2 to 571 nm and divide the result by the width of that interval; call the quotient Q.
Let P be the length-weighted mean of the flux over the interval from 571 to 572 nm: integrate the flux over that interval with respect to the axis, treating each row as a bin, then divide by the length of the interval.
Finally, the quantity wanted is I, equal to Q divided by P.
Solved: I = 0.85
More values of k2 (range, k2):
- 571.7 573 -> 6.3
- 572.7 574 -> 6.4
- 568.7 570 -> 5.2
